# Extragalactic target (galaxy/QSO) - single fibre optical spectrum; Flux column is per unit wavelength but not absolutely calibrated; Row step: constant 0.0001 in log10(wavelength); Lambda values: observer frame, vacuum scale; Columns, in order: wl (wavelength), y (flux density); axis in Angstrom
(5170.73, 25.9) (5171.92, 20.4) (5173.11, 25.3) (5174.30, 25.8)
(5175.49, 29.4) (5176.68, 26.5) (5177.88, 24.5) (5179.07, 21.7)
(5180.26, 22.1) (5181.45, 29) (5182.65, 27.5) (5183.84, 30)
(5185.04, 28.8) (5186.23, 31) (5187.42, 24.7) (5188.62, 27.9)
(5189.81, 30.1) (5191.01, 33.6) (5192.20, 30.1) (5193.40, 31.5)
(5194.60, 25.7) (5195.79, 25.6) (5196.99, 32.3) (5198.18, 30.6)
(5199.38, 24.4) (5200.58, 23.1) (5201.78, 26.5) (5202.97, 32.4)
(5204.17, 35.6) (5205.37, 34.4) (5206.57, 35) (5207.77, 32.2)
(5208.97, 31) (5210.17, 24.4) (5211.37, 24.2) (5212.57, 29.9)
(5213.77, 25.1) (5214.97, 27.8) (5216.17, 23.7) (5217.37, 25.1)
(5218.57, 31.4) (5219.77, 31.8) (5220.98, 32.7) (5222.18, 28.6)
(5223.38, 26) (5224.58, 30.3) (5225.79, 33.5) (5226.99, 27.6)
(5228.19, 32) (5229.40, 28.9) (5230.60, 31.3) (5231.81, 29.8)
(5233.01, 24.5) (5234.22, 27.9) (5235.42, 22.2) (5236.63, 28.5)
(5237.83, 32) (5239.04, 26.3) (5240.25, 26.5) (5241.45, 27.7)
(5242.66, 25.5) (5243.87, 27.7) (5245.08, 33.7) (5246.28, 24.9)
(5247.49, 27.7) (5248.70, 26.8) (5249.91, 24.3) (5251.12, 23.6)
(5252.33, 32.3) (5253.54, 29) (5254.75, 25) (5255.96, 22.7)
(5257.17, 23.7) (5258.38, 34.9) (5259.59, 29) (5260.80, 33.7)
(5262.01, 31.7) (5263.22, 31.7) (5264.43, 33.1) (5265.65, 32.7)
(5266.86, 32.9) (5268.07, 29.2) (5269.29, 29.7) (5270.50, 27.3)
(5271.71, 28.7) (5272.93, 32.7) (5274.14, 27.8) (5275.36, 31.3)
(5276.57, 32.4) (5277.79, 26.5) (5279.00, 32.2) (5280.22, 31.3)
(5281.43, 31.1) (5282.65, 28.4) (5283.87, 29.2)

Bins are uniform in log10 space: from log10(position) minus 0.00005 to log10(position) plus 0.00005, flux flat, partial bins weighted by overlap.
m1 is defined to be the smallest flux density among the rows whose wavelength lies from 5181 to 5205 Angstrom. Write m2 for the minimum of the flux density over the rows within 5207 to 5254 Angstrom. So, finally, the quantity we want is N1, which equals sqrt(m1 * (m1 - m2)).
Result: 4.6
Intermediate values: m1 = 23.1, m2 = 22.2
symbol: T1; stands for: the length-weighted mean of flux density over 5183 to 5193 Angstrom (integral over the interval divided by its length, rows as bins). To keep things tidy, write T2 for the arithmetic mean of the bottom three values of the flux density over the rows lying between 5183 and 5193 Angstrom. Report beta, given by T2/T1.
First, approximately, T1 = 29.5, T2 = 27.1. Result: 0.919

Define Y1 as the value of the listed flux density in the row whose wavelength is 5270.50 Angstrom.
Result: 27.3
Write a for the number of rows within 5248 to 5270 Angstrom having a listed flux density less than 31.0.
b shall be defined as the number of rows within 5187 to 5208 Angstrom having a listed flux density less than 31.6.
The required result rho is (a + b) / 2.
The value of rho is 10.5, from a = 10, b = 11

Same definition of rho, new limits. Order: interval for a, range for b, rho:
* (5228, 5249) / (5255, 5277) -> 11.5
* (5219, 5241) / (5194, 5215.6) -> 12.0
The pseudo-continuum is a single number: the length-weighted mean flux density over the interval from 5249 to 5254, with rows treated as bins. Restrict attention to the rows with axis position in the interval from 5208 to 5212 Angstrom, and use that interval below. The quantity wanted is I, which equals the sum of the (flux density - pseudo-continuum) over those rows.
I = -2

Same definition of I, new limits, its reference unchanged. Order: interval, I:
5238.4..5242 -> -1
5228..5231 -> 11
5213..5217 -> -5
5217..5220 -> 7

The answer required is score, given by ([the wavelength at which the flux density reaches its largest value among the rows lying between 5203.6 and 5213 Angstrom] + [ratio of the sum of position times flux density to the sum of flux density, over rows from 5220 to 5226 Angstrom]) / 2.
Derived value 5213.8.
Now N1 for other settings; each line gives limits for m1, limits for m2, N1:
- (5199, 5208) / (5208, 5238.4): 4.6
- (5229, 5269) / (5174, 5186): 3.3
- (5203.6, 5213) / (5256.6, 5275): 3.5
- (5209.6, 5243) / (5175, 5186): 3.3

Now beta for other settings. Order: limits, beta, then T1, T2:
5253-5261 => 0.849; 28.0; 23.8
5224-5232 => 0.943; 30.5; 28.8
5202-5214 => 0.806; 30.5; 24.6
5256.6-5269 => 0.874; 31.2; 27.3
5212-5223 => 0.867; 28.4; 24.6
